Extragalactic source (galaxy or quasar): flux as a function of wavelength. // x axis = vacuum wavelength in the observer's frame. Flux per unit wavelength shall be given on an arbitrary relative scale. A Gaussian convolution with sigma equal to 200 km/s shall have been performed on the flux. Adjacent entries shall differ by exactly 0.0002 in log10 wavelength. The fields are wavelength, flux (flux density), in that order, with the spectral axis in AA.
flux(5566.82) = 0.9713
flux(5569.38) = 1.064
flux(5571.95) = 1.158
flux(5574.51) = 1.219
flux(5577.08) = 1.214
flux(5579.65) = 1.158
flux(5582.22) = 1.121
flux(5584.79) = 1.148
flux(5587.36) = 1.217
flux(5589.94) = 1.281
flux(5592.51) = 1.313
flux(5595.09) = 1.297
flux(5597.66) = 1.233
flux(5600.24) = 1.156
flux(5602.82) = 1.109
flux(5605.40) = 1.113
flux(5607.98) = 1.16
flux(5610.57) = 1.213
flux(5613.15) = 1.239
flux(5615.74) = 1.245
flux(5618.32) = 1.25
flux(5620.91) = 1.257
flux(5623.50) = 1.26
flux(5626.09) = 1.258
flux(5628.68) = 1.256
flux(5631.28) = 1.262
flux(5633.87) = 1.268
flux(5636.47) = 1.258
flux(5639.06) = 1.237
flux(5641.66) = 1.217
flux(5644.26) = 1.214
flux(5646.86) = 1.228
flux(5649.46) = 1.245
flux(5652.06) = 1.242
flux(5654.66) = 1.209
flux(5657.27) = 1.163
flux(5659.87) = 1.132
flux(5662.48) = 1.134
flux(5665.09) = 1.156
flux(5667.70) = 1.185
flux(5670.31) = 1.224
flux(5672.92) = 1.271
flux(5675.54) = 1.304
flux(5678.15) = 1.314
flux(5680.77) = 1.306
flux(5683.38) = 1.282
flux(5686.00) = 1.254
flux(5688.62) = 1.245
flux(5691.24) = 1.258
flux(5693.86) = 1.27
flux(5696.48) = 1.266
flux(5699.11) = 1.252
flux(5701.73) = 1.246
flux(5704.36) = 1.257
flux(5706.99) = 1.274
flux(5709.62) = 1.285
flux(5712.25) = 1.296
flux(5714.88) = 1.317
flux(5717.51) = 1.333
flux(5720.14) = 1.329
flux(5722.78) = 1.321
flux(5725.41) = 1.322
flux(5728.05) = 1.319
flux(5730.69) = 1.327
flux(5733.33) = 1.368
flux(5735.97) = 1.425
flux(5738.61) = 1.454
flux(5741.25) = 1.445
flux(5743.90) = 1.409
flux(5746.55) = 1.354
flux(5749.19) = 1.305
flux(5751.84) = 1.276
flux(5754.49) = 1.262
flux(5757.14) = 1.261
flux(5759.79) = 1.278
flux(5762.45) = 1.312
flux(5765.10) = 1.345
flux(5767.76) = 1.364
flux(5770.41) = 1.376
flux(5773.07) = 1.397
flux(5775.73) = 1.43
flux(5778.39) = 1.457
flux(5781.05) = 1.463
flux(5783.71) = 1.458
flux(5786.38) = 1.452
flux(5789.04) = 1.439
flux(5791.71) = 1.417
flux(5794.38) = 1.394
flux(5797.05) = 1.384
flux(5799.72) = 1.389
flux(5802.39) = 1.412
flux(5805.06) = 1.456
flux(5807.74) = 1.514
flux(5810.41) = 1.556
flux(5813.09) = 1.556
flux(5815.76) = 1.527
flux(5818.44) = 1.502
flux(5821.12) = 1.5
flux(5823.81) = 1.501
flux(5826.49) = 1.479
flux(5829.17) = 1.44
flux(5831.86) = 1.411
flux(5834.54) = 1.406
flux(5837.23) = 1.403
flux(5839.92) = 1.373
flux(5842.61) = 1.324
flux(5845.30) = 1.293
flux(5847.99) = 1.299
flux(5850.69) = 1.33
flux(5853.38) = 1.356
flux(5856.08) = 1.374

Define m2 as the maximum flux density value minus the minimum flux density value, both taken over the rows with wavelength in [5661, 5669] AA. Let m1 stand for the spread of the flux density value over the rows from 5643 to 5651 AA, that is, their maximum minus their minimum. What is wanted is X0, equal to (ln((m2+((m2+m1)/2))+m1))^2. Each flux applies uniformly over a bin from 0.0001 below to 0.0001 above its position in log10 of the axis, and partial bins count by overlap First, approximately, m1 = 0.031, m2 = 0.051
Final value 4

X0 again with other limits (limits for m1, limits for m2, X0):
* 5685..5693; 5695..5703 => 9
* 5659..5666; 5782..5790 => 8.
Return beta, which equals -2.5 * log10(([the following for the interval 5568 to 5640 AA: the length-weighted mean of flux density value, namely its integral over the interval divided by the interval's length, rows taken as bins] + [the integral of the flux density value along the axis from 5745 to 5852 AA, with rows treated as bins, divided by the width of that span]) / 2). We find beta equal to -0.291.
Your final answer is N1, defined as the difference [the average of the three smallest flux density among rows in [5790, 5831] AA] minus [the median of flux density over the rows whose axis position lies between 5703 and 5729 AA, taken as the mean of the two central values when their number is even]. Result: 0.07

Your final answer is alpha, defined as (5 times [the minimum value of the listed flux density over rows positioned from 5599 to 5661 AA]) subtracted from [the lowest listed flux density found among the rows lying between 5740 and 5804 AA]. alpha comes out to -4.28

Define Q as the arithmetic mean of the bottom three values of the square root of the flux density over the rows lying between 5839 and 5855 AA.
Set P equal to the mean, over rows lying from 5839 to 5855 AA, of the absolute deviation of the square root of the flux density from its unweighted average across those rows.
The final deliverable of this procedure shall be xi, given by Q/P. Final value 111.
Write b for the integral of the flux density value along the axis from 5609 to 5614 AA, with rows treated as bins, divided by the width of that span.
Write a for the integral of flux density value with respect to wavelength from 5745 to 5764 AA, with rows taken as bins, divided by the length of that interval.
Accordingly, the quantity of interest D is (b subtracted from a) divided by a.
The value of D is 0.06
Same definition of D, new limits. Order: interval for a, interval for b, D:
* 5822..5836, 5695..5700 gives 0.13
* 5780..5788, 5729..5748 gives 0.04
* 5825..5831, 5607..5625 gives 0.15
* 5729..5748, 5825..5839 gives -0.02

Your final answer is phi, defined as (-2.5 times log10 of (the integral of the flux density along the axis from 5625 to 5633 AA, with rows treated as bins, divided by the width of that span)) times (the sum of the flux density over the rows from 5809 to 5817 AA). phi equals -1.2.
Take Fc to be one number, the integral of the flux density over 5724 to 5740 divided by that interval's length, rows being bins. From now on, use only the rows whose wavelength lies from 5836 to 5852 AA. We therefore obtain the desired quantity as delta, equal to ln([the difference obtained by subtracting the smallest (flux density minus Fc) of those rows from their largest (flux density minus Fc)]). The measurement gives -2.2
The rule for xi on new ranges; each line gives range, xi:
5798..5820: 55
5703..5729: 118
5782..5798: 110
